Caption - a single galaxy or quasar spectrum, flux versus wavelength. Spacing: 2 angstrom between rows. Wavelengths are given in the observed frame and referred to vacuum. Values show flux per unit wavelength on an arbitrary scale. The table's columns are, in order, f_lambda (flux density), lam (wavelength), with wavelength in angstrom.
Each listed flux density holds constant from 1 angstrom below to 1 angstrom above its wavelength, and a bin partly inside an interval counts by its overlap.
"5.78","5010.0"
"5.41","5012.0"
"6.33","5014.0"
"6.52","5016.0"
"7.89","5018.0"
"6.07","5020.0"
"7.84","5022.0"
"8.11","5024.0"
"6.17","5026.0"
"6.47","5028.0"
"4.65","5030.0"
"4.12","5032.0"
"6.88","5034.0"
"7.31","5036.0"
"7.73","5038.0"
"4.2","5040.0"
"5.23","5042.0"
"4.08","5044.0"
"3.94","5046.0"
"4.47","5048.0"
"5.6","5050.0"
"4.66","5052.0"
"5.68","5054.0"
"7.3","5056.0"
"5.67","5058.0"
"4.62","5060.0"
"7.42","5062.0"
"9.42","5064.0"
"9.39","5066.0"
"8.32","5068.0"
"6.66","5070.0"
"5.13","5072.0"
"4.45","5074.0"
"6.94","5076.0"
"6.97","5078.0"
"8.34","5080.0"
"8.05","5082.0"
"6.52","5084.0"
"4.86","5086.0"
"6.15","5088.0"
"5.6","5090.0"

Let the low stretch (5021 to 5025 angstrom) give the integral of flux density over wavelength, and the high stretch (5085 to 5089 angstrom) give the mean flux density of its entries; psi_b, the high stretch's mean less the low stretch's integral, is -26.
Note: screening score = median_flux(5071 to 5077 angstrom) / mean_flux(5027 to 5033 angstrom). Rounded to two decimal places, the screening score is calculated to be 1.01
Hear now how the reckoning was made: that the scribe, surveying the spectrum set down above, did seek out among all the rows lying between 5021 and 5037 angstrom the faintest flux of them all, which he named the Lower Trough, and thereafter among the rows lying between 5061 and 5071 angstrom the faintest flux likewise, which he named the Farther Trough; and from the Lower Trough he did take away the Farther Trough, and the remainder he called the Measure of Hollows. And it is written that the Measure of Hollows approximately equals -2.5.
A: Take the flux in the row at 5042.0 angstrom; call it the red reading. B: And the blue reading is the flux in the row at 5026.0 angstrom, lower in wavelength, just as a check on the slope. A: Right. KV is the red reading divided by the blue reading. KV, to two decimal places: 0.85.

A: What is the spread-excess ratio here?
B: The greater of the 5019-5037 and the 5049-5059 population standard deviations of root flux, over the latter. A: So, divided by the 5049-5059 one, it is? 1.49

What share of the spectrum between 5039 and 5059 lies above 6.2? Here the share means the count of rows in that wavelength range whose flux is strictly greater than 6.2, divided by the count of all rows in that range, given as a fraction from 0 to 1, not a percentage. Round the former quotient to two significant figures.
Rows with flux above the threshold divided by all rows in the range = 0.10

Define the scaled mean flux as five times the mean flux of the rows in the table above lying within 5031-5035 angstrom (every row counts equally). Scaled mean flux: 27.5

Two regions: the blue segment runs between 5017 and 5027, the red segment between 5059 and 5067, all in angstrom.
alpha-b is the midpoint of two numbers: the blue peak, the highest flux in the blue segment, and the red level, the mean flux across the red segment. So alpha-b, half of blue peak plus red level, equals 7.91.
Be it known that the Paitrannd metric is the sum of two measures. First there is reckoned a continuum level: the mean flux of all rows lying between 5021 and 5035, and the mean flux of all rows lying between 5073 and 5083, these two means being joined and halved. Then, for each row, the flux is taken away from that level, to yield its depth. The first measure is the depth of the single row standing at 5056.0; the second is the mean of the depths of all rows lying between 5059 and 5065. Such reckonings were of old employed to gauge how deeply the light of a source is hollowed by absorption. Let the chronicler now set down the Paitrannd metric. -1.2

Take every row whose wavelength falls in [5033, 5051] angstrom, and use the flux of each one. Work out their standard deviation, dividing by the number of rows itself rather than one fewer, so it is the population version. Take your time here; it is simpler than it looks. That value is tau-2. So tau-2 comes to 1.4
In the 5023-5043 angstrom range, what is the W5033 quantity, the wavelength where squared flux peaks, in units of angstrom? 5024.0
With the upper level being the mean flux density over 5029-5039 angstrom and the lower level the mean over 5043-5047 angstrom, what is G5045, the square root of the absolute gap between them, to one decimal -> 1.5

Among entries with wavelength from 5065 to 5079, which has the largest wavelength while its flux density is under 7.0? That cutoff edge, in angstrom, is 5078.0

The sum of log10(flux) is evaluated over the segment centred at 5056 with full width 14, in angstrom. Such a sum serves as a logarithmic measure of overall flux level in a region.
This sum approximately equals 5.3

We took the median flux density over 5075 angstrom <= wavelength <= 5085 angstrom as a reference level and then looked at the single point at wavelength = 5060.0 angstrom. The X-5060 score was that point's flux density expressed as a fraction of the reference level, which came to 0.66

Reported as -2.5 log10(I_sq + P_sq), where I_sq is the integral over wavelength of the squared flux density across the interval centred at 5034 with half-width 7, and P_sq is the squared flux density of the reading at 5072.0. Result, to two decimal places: -6.84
